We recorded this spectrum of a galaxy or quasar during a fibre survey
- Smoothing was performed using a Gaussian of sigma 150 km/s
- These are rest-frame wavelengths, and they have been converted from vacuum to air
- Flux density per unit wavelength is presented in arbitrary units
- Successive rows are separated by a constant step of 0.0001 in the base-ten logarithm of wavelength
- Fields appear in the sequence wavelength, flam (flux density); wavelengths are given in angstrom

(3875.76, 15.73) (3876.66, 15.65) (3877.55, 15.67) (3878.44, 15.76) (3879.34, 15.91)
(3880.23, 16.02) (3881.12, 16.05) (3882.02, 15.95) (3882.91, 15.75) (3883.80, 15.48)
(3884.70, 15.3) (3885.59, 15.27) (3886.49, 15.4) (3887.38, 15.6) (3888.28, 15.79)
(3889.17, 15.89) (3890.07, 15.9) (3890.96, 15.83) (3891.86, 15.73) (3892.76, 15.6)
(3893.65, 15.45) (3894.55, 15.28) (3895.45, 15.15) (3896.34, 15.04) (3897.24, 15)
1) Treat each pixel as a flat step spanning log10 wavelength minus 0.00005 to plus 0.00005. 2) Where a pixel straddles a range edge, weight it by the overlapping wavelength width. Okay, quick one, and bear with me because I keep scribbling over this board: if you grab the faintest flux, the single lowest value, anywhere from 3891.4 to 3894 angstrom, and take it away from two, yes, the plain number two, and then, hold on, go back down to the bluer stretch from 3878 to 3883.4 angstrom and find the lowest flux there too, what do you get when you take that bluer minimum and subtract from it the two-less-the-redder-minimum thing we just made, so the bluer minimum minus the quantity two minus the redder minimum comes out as 29.2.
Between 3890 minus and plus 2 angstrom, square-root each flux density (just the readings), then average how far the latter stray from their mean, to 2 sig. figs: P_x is 0.0068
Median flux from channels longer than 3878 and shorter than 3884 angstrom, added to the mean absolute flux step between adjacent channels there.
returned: 16.1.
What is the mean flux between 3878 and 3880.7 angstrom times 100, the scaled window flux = 1590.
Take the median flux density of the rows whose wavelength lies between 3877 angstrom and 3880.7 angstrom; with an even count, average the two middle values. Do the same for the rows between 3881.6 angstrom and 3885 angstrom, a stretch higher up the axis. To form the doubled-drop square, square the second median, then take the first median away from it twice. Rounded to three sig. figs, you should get 212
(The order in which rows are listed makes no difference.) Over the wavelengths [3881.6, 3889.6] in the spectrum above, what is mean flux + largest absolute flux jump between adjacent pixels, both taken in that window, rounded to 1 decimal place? 15.9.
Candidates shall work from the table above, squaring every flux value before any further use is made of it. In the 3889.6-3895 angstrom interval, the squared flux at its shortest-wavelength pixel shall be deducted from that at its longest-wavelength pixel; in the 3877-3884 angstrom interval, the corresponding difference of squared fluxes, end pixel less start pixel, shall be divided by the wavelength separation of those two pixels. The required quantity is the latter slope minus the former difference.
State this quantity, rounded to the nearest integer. 18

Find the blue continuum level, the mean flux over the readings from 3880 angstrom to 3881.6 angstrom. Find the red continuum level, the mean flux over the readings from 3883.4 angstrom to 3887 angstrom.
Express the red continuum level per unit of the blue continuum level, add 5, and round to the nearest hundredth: 5.96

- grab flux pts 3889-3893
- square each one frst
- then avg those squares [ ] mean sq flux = 249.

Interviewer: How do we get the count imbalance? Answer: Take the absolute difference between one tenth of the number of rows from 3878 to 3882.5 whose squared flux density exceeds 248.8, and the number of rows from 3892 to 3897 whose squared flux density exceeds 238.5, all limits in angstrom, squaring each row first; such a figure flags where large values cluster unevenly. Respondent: 1.6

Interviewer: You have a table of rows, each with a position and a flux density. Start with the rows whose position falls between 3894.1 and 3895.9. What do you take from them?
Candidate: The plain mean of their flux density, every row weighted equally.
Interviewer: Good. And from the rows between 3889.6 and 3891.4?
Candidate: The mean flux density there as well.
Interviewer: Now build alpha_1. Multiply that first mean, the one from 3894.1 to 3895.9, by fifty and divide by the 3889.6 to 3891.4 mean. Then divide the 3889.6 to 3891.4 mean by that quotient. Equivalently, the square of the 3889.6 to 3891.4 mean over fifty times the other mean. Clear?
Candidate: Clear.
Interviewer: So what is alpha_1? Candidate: 0.331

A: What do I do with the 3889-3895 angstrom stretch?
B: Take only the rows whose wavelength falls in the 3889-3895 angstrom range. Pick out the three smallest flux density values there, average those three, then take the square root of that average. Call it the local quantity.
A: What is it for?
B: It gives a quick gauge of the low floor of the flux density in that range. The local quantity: 3.930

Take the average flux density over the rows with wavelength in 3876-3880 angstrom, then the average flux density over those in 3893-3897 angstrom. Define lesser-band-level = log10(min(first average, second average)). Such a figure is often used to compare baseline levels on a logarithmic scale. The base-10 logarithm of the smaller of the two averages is 1.18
